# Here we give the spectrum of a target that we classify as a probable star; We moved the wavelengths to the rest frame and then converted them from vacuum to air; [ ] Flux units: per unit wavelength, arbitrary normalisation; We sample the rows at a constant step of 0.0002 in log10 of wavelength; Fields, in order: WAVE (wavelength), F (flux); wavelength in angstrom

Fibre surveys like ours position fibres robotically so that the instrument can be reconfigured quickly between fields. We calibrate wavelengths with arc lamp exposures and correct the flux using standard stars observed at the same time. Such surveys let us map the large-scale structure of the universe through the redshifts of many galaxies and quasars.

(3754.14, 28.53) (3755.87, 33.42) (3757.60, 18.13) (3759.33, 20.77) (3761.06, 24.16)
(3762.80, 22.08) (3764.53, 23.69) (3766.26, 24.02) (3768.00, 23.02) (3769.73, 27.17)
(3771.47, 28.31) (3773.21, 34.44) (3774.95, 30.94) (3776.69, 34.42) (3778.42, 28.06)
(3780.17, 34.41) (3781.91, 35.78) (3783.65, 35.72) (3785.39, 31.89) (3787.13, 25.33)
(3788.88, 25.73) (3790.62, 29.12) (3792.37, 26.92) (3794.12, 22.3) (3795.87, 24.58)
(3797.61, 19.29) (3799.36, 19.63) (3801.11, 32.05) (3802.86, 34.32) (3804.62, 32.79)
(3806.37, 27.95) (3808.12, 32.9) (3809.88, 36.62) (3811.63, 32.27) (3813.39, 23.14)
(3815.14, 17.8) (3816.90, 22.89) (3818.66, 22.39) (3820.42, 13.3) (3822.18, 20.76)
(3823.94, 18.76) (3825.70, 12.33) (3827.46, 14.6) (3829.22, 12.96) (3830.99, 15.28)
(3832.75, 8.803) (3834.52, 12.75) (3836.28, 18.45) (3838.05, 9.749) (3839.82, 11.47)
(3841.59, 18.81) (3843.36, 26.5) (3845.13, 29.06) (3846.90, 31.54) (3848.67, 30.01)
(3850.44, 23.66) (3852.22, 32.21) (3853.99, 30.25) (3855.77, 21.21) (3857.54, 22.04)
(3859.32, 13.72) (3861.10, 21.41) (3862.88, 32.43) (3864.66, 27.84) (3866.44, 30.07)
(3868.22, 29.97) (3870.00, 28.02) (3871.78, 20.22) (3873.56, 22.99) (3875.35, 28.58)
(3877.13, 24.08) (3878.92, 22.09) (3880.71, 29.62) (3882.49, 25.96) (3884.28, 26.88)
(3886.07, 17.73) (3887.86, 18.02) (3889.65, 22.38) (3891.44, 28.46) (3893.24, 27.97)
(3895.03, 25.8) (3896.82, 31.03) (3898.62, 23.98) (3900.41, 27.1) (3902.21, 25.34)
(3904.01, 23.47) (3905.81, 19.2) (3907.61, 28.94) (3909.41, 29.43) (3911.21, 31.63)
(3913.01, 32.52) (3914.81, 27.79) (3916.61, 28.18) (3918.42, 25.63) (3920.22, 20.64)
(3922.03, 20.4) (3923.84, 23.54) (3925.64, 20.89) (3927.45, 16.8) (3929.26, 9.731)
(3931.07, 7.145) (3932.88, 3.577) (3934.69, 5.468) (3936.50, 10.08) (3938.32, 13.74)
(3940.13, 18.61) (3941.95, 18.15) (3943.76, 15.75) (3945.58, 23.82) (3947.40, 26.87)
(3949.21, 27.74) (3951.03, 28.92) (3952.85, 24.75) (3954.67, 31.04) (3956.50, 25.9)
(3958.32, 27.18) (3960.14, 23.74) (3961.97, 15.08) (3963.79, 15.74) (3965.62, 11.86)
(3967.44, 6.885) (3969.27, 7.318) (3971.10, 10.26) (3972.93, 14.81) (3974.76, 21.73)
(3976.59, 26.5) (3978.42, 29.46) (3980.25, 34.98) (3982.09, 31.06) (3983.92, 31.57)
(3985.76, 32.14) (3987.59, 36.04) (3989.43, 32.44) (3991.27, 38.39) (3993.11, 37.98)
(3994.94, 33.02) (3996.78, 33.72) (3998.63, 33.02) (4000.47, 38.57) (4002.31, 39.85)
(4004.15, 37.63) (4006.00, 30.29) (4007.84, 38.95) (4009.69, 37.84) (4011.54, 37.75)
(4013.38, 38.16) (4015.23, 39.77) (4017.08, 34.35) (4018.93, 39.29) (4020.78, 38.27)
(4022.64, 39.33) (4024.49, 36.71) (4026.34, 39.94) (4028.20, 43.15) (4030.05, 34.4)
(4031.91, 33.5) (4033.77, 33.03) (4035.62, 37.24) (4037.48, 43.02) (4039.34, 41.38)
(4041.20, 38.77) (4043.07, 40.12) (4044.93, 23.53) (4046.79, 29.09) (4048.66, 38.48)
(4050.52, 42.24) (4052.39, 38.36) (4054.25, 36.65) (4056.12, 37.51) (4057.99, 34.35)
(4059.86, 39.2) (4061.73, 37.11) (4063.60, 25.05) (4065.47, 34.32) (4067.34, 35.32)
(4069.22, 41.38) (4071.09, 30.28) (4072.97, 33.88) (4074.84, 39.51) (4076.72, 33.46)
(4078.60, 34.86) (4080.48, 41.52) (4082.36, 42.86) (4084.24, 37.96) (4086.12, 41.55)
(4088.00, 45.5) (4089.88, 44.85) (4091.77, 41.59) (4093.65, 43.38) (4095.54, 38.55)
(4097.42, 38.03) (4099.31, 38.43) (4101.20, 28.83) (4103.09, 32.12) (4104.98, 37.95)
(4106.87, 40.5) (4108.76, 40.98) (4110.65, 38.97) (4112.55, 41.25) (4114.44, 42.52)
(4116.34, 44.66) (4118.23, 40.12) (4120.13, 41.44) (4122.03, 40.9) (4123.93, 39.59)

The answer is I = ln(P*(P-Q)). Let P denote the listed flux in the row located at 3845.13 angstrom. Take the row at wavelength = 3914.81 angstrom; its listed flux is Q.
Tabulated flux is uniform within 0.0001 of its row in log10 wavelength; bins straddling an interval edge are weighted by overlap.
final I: 3.6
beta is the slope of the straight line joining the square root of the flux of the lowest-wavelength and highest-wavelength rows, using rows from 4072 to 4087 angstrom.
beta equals 0.048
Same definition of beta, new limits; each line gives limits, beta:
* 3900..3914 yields 0.039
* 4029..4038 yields 0.093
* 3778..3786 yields 0.050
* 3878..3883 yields 0.111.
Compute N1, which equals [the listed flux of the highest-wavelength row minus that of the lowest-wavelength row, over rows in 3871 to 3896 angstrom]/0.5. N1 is 11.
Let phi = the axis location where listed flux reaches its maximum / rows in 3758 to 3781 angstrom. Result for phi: 3773.21 angstrom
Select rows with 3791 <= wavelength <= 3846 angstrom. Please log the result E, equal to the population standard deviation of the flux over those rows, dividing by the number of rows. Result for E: 7.8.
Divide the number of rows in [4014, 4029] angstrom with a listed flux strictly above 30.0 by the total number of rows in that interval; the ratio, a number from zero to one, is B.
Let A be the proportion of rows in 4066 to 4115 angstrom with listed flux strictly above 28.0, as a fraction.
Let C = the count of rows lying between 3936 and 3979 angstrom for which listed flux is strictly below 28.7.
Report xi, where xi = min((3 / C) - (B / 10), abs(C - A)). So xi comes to 0.04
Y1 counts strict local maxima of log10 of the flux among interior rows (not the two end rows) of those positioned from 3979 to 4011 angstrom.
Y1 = 5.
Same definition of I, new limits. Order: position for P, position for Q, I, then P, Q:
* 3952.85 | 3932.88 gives 6.3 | 24.75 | 3.577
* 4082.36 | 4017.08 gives 5.9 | 42.86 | 34.35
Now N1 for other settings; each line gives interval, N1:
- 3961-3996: 36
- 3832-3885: 36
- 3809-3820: -28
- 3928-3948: 34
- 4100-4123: 24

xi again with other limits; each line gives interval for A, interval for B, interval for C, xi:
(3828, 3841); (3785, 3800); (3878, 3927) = 0.13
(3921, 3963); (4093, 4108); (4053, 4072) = 0.91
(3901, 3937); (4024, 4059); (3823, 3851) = 0.14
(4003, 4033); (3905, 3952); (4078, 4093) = 1.00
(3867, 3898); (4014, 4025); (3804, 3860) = 0.03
